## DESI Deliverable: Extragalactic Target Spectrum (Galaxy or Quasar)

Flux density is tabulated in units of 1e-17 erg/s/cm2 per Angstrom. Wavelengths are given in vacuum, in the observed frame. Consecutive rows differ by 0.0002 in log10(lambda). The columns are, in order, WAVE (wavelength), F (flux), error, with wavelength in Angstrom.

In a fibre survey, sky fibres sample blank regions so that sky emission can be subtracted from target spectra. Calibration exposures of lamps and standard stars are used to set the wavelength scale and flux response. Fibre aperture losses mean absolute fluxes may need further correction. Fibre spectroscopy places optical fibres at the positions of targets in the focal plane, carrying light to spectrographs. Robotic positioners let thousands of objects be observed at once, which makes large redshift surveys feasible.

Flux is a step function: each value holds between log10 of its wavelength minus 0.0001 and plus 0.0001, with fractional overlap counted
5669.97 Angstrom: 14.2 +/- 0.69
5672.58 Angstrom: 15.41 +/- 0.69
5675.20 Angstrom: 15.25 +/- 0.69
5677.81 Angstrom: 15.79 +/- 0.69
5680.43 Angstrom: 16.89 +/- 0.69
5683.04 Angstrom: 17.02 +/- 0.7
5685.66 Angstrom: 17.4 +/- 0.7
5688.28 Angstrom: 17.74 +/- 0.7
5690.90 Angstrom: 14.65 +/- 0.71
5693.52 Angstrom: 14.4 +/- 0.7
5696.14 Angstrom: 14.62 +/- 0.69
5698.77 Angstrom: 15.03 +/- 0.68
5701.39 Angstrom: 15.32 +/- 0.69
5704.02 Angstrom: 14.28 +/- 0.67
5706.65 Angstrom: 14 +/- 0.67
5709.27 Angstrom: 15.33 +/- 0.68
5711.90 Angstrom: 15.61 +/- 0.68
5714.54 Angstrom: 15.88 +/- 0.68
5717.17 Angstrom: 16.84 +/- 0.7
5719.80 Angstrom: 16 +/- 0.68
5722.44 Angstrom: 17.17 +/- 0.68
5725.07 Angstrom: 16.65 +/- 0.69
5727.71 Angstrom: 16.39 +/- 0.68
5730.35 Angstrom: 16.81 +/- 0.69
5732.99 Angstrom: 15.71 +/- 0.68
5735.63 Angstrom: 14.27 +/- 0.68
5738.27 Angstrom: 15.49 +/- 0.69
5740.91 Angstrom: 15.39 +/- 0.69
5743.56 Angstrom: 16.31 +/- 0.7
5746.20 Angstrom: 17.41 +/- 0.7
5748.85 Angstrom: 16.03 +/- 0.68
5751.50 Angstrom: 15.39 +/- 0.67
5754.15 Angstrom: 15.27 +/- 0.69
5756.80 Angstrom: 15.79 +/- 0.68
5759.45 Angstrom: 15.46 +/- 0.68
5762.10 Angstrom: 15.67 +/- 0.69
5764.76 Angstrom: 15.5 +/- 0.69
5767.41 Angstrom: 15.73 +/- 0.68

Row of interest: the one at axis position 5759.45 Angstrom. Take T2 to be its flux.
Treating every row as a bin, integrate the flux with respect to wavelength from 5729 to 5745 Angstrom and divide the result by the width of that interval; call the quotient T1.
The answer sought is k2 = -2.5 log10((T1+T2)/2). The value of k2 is -2.98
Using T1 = 15.7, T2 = 15.46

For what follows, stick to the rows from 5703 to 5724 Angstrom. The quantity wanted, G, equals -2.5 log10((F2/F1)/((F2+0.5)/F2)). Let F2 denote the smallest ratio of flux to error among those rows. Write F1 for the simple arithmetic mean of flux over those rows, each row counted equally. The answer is -0.29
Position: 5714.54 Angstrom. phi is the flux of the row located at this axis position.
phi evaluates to 15.88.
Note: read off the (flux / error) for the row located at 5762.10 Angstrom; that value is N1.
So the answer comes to 22.7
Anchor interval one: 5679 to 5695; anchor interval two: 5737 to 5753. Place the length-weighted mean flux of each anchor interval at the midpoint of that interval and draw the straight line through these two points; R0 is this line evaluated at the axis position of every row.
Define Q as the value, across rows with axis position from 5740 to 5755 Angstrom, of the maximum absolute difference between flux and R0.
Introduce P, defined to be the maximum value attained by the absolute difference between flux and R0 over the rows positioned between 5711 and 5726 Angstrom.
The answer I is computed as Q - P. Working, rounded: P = 1.0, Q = 1.4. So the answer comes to 0.38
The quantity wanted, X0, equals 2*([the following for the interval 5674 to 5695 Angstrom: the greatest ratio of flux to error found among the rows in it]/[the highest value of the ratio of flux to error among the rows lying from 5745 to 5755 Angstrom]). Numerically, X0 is 2.04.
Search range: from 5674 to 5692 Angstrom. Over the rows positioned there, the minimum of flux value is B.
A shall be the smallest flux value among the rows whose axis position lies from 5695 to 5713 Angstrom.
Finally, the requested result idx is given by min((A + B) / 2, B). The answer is 14.3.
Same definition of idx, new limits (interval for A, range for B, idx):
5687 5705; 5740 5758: 14.8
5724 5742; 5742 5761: 14.8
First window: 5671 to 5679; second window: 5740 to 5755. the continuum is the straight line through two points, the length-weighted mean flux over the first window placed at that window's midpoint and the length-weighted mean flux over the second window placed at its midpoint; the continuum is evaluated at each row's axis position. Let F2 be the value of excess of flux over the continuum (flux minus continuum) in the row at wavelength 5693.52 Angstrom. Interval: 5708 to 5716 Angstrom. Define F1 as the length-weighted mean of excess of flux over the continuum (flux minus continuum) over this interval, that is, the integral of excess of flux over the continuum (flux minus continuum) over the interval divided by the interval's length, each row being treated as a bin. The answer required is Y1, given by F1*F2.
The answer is 0.1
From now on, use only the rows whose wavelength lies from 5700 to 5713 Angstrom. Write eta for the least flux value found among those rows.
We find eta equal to 14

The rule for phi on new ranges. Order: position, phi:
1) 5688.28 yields 17.74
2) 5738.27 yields 15.49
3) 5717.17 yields 16.84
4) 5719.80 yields 16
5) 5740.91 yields 15.39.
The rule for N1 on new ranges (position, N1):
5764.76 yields 22.5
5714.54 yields 23.4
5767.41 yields 23.1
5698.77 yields 22.1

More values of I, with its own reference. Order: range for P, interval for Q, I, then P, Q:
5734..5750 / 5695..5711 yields 0.44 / 1.8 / 2.2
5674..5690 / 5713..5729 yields -0.37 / 1.4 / 1.0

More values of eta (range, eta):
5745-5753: 15.39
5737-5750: 15.39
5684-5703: 14.4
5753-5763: 15.27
